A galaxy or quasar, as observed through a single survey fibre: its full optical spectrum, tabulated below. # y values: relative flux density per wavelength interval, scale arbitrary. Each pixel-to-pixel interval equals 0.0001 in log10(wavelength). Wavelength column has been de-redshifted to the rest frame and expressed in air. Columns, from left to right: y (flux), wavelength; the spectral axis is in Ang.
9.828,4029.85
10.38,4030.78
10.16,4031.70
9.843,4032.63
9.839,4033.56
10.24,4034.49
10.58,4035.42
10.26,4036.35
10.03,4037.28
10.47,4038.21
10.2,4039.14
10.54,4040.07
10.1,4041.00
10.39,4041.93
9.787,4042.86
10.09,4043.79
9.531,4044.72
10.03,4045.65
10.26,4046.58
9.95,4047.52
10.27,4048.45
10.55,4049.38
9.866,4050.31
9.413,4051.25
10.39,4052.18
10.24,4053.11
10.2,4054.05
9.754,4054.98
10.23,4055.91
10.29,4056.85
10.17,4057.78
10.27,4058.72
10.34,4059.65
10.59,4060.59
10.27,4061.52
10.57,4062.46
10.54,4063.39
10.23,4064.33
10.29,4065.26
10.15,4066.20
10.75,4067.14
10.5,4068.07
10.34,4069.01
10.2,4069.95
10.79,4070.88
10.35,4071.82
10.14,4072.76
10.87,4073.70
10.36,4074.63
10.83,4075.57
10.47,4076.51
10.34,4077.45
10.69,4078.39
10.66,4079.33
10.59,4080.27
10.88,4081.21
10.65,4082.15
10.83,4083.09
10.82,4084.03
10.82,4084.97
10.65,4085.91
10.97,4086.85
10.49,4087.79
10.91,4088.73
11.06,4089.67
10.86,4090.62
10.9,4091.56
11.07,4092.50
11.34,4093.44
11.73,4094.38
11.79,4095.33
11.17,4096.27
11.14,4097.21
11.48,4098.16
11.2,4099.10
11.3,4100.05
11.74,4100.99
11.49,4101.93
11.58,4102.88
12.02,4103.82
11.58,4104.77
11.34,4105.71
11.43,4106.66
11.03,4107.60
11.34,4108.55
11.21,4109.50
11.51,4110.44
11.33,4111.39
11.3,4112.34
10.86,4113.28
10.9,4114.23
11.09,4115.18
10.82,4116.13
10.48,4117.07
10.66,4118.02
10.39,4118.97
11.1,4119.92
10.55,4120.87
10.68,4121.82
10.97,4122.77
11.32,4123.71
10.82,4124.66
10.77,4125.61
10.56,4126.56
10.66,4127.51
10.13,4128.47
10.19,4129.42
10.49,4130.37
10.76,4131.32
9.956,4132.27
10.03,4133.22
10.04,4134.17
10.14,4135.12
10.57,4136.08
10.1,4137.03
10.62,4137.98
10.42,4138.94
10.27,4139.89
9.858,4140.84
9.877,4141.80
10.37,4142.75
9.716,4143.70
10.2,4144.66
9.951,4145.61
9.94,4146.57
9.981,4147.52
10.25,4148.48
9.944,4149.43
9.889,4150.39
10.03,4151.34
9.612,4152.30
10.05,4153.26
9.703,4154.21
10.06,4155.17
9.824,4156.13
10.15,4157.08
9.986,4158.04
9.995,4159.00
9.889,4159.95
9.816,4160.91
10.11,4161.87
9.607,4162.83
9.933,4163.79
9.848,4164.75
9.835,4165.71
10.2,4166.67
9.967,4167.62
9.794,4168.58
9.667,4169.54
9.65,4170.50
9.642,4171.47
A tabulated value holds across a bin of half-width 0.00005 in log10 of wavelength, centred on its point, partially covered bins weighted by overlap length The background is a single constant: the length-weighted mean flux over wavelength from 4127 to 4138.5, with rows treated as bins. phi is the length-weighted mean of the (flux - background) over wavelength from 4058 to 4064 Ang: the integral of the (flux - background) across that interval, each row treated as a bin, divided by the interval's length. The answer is 0.1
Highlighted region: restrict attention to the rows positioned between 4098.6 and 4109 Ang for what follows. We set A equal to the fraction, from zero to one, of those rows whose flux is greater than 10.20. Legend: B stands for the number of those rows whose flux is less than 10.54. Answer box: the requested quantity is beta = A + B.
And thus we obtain 1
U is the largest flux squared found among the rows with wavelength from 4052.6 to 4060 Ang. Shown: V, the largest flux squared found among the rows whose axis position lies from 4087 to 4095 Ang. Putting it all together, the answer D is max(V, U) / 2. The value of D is 69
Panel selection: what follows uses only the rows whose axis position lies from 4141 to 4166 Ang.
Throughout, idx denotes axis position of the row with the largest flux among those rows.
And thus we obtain 4142.75 Ang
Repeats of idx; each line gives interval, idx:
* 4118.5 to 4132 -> 4123.71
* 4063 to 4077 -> 4073.70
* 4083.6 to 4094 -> 4093.44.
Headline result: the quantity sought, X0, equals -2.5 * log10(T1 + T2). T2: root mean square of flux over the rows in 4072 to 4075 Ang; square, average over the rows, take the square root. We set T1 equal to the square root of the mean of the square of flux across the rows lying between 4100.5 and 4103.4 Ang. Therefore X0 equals -3.36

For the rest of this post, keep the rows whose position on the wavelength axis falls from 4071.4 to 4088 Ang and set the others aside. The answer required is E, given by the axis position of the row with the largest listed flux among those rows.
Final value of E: 4086.85 Ang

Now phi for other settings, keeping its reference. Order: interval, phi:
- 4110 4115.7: 0.9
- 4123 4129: 0.4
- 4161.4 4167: -0.4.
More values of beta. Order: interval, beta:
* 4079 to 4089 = 2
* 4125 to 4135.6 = 7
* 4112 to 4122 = 3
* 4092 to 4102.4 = 1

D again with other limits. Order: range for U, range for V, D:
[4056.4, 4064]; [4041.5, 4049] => 56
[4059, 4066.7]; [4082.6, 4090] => 61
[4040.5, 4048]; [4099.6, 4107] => 72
